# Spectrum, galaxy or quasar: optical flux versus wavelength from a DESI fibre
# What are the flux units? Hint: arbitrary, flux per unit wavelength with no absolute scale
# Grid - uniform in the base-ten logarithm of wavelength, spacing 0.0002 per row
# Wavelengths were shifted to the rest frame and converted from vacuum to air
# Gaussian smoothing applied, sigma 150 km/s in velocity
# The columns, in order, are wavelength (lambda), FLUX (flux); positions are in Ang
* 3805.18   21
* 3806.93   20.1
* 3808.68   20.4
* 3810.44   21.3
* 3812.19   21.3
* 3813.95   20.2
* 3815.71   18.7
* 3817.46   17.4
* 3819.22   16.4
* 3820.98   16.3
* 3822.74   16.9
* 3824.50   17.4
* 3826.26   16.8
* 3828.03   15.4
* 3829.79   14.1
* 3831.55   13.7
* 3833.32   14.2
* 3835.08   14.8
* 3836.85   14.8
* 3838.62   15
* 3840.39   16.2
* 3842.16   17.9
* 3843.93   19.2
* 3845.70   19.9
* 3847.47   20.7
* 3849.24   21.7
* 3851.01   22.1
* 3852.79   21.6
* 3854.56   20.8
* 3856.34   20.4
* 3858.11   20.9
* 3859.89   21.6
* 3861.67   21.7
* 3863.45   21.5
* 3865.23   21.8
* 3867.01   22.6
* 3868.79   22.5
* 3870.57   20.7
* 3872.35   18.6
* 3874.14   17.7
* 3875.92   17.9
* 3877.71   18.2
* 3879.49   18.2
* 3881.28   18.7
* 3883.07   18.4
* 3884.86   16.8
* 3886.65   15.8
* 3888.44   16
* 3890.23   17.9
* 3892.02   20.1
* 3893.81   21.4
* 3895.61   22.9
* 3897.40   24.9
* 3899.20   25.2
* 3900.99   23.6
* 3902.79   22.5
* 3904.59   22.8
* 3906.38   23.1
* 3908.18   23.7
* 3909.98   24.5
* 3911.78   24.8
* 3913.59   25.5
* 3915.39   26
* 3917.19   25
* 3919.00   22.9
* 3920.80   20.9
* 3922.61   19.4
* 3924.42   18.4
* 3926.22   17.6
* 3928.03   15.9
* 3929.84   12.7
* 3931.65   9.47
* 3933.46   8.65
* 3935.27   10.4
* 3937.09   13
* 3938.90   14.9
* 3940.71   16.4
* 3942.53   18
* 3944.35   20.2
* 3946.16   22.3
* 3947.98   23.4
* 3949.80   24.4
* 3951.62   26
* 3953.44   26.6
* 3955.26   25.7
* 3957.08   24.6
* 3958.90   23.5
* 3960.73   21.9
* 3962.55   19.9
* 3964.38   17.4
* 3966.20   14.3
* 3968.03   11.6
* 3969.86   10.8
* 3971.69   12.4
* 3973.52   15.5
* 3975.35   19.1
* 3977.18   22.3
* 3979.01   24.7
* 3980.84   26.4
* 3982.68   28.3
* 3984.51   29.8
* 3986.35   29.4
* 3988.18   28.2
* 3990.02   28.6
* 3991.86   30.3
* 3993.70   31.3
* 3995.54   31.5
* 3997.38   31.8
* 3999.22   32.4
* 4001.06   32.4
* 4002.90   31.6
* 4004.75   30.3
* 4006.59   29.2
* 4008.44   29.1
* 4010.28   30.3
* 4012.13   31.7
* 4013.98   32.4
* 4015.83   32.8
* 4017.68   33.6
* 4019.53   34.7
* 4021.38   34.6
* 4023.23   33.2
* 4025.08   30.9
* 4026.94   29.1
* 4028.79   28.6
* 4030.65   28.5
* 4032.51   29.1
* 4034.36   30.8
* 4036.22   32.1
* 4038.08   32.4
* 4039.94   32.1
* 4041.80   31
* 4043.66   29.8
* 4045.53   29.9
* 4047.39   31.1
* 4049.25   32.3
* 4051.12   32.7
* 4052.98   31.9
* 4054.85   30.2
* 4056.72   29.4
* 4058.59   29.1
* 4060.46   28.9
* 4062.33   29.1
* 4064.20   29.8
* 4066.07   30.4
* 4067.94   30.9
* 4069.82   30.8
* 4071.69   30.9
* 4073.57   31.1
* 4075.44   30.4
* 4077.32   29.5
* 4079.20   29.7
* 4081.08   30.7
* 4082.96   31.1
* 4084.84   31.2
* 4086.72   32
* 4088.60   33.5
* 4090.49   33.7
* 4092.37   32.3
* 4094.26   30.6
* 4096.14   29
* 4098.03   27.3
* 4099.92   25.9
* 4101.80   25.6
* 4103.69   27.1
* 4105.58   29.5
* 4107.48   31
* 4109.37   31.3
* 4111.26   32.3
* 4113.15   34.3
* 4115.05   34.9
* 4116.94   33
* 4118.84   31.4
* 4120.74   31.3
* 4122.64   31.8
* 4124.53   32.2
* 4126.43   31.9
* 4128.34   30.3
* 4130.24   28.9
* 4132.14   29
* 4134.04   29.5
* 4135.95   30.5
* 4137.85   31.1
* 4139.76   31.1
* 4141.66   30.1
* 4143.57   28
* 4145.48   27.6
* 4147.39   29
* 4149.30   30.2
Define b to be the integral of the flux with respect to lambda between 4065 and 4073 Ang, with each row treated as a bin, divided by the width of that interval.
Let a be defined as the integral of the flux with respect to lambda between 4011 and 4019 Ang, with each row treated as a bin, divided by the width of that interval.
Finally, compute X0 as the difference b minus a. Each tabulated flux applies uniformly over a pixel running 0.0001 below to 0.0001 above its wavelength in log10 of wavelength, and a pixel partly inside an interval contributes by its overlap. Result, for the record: -1.9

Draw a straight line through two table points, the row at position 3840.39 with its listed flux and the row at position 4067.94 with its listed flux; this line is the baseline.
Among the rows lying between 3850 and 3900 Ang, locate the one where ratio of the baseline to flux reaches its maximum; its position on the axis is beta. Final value 3886.65 Ang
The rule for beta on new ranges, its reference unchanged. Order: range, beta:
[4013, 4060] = 4058.59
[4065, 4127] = 4101.80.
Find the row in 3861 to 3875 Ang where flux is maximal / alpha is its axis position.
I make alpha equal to 3867.01 Ang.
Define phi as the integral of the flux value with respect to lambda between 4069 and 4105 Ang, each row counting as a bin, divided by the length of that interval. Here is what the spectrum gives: 30.1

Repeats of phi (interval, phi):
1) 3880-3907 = 20.6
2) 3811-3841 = 16.5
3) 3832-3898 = 19.3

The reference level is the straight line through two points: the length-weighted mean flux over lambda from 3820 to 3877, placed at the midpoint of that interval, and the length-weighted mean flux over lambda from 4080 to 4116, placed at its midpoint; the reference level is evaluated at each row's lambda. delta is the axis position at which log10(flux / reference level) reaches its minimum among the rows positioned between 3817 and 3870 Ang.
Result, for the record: 3831.55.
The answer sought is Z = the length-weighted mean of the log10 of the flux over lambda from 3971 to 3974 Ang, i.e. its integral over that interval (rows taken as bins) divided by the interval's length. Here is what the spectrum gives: 1.14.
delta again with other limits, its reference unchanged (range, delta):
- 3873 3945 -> 3933.46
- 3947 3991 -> 3969.86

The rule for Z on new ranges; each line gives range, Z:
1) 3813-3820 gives 1.26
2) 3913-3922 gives 1.38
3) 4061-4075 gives 1.48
